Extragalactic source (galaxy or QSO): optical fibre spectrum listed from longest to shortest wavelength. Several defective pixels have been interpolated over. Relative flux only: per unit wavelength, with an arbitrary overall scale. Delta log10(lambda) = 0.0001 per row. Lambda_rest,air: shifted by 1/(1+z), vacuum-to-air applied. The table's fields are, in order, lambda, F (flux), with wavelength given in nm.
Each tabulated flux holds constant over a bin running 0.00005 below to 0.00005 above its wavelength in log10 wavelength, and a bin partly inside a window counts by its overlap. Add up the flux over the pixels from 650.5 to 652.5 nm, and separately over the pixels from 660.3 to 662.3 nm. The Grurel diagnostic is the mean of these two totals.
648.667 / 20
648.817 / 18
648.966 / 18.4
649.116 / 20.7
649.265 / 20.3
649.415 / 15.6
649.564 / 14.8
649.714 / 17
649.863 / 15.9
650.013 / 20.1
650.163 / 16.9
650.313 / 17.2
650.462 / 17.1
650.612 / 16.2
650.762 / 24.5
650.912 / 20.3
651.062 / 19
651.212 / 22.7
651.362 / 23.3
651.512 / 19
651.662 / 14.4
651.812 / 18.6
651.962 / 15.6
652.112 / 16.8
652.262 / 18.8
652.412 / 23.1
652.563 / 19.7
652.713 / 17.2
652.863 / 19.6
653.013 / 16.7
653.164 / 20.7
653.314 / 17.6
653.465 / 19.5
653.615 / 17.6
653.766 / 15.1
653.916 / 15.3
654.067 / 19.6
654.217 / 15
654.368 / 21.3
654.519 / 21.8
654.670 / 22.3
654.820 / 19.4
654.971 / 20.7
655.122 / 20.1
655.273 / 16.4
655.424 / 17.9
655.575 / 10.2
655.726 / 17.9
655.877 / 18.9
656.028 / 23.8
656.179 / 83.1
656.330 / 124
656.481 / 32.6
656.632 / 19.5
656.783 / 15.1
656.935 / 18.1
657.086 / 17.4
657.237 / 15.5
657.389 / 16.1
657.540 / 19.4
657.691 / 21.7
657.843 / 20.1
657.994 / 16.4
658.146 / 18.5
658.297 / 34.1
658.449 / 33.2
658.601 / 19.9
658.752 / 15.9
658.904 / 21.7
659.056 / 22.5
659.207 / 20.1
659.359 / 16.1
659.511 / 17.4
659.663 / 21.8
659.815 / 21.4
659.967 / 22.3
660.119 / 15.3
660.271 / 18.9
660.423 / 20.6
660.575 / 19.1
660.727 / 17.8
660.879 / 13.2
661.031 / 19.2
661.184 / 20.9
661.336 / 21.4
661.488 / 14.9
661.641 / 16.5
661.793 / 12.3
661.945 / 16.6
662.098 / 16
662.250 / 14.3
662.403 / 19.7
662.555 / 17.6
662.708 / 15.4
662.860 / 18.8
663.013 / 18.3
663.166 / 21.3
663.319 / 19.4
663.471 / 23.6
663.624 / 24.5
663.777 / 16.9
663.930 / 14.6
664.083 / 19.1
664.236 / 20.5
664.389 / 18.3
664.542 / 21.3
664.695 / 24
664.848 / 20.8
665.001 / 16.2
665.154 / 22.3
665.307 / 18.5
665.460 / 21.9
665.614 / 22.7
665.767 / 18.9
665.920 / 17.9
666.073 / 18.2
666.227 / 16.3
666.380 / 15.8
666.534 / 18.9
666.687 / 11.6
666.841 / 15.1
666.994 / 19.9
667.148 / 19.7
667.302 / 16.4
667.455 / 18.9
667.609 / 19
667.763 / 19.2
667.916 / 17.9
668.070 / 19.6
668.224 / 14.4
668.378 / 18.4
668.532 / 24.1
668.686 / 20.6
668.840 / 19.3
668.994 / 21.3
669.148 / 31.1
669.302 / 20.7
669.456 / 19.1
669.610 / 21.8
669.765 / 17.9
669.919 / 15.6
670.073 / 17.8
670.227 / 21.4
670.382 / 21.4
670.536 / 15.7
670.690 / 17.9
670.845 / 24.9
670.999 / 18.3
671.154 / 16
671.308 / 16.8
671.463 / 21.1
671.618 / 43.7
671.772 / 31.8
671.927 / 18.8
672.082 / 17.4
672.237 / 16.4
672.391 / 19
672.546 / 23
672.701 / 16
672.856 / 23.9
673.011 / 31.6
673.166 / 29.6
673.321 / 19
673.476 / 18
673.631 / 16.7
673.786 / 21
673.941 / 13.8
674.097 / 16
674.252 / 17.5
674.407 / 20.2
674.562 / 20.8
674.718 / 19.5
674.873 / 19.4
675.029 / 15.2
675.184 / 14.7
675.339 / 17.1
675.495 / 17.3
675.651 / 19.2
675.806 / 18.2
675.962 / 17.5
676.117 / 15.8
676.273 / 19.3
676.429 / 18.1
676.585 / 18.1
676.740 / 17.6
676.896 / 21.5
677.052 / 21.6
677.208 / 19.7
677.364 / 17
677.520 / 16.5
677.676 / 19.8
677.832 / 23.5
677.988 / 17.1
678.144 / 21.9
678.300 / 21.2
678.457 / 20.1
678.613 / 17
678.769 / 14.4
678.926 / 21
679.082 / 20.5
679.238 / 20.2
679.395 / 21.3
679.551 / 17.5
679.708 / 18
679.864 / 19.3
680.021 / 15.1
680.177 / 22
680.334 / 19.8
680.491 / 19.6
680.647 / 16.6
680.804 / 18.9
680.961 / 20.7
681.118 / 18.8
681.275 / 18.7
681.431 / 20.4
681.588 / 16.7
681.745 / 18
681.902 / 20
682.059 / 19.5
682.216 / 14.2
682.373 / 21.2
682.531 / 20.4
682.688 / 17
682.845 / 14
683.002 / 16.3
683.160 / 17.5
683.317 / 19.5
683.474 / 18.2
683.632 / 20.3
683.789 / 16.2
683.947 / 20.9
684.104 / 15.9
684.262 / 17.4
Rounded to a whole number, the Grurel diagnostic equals 238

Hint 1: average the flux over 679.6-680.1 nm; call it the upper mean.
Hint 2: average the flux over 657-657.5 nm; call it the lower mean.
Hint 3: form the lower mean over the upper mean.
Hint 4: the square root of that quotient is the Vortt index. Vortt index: 0.97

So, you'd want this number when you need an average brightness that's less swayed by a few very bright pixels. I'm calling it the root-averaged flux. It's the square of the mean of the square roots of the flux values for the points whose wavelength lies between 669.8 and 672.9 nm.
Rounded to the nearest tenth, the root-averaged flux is 20.4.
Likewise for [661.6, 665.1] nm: 18.4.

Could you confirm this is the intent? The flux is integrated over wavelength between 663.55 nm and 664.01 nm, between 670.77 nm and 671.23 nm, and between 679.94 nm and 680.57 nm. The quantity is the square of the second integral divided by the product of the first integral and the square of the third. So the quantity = 0.07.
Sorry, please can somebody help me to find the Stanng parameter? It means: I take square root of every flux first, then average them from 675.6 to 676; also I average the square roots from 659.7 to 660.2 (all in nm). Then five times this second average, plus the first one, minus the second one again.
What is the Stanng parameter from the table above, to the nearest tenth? 22.0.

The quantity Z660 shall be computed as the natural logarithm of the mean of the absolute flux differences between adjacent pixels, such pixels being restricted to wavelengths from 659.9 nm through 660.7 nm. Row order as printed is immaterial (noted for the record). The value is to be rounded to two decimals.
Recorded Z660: 1.24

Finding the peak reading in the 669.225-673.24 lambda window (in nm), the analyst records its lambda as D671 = 671.618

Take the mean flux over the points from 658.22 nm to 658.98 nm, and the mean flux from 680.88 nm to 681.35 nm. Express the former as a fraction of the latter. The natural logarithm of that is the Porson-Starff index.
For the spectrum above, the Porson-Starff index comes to 0.25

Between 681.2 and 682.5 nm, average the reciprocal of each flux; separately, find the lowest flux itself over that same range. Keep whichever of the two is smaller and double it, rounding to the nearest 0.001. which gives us 0.109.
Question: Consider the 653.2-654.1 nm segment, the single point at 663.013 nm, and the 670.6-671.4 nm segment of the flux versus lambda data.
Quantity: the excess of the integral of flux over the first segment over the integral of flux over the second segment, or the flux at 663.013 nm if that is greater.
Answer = 18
